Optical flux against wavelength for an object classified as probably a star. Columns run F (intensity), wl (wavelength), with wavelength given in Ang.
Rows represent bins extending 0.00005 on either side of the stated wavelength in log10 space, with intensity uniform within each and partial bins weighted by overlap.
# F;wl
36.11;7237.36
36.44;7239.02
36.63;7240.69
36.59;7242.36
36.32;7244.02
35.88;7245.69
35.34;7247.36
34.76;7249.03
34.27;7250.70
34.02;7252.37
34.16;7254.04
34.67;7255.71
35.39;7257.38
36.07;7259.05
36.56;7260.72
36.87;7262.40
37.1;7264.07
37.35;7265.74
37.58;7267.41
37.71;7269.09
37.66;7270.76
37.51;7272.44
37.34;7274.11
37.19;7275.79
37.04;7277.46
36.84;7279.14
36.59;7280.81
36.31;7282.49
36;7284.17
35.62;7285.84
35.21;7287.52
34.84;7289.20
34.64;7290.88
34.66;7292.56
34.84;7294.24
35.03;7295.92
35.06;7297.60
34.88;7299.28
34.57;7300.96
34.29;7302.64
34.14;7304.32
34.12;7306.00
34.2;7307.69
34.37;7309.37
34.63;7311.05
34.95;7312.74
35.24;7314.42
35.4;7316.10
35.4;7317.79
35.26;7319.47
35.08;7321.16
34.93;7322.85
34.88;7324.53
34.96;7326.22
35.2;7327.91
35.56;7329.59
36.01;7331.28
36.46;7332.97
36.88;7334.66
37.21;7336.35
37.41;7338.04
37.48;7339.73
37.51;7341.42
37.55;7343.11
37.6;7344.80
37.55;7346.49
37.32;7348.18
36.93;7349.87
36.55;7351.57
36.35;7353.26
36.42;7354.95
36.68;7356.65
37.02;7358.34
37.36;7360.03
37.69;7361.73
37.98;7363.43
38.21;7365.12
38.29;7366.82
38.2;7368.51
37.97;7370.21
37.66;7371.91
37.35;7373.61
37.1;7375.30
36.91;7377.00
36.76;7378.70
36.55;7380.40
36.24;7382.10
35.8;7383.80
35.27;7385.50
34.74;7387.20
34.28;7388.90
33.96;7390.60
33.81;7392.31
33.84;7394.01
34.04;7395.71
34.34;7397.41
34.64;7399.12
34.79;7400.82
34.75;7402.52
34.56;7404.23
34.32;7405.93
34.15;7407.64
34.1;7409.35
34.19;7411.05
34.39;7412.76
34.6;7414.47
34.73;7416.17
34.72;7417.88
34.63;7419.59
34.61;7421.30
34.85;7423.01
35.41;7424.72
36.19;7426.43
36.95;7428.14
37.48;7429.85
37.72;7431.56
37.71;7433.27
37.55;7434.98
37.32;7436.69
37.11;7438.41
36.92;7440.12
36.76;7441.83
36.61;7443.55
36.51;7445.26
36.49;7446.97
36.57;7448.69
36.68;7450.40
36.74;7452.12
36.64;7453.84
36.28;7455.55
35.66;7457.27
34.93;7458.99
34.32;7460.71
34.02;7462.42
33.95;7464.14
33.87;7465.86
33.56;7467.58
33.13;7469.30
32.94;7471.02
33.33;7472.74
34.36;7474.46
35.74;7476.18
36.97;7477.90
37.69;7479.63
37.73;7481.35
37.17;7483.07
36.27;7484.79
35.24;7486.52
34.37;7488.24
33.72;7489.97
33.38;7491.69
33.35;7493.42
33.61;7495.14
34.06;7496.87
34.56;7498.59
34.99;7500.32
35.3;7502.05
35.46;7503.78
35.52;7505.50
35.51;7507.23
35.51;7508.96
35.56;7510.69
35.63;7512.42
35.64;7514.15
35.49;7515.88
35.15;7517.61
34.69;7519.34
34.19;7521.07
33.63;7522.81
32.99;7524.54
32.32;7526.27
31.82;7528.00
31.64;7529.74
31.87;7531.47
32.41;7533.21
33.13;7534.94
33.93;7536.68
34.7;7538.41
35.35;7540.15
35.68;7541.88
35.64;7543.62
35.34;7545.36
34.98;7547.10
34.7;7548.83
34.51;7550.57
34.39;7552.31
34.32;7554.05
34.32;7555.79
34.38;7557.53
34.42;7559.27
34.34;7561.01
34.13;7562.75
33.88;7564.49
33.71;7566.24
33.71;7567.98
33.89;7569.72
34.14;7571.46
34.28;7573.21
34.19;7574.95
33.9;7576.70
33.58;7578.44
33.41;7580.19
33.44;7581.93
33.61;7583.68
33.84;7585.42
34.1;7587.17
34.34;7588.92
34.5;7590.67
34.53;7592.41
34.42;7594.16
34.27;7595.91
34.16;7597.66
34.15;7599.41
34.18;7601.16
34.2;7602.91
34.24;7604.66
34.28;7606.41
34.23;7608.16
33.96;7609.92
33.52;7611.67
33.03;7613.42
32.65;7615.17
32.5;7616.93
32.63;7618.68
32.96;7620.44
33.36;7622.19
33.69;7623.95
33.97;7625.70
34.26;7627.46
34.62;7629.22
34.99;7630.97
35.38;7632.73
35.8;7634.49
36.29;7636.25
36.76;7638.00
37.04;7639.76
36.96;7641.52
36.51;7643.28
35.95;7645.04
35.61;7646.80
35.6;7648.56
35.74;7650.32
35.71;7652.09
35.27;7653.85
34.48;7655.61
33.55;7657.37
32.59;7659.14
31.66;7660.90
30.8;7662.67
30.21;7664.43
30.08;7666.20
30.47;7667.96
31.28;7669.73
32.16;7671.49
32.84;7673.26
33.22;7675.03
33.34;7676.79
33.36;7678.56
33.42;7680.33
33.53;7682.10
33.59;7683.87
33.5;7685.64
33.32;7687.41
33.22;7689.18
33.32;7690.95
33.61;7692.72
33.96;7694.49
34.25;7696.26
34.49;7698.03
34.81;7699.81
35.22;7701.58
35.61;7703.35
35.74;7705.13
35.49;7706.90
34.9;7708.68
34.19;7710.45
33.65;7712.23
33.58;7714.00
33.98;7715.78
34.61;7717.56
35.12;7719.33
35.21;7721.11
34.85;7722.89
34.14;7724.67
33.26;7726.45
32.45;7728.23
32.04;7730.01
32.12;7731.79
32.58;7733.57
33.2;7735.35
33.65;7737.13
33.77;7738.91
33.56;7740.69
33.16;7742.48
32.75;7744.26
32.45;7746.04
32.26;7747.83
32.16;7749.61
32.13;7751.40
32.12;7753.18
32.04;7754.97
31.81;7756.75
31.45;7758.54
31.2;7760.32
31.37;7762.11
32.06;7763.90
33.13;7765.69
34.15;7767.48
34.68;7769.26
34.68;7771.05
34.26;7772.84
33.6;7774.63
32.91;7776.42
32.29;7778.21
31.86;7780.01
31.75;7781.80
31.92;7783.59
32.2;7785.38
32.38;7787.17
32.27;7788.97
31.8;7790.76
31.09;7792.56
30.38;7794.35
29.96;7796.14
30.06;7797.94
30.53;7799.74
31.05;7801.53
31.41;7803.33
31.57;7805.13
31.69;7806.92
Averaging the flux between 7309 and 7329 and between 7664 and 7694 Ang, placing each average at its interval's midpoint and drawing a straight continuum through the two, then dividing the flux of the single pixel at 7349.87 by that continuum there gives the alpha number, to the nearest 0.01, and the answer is 1.06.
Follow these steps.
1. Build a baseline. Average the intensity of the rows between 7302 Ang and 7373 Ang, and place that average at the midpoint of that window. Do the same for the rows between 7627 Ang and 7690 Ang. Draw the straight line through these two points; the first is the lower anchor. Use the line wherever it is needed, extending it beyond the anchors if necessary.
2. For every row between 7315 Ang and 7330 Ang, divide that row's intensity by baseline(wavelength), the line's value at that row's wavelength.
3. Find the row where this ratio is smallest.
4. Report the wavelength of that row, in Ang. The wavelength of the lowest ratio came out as 7324.53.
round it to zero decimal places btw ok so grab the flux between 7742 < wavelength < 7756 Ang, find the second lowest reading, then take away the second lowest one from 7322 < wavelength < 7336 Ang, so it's -3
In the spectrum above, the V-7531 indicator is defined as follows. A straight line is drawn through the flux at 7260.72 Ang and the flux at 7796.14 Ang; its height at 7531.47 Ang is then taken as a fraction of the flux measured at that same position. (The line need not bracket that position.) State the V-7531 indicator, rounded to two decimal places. 1.04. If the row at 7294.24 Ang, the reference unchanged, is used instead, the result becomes 1.04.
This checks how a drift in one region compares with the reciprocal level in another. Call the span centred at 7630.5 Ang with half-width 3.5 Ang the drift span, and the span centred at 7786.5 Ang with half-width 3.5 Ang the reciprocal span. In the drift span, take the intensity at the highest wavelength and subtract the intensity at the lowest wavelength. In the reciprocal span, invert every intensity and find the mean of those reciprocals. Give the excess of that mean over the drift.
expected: -1.1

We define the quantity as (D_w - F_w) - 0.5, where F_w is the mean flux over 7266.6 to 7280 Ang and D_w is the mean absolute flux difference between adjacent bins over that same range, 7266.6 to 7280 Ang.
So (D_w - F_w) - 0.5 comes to -37.7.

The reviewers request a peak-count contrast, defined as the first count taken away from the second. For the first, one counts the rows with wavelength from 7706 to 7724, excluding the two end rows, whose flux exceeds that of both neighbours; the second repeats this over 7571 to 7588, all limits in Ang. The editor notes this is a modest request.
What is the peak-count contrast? 0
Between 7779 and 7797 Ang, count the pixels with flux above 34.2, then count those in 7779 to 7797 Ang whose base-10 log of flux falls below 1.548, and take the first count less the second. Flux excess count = -10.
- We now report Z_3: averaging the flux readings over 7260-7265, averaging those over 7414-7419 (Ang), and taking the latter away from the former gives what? 2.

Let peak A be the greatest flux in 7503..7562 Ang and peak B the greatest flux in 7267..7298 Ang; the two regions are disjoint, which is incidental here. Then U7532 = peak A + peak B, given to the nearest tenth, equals 73.4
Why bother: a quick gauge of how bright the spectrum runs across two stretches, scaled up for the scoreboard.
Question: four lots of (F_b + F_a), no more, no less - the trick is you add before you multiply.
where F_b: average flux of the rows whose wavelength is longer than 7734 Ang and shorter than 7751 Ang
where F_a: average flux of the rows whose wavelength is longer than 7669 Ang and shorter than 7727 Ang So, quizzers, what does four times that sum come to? 268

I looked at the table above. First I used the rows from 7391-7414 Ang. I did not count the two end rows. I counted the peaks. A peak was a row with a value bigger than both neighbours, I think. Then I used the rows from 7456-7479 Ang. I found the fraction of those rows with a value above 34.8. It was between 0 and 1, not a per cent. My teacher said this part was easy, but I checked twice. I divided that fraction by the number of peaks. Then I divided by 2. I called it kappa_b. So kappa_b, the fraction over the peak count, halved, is 0.15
